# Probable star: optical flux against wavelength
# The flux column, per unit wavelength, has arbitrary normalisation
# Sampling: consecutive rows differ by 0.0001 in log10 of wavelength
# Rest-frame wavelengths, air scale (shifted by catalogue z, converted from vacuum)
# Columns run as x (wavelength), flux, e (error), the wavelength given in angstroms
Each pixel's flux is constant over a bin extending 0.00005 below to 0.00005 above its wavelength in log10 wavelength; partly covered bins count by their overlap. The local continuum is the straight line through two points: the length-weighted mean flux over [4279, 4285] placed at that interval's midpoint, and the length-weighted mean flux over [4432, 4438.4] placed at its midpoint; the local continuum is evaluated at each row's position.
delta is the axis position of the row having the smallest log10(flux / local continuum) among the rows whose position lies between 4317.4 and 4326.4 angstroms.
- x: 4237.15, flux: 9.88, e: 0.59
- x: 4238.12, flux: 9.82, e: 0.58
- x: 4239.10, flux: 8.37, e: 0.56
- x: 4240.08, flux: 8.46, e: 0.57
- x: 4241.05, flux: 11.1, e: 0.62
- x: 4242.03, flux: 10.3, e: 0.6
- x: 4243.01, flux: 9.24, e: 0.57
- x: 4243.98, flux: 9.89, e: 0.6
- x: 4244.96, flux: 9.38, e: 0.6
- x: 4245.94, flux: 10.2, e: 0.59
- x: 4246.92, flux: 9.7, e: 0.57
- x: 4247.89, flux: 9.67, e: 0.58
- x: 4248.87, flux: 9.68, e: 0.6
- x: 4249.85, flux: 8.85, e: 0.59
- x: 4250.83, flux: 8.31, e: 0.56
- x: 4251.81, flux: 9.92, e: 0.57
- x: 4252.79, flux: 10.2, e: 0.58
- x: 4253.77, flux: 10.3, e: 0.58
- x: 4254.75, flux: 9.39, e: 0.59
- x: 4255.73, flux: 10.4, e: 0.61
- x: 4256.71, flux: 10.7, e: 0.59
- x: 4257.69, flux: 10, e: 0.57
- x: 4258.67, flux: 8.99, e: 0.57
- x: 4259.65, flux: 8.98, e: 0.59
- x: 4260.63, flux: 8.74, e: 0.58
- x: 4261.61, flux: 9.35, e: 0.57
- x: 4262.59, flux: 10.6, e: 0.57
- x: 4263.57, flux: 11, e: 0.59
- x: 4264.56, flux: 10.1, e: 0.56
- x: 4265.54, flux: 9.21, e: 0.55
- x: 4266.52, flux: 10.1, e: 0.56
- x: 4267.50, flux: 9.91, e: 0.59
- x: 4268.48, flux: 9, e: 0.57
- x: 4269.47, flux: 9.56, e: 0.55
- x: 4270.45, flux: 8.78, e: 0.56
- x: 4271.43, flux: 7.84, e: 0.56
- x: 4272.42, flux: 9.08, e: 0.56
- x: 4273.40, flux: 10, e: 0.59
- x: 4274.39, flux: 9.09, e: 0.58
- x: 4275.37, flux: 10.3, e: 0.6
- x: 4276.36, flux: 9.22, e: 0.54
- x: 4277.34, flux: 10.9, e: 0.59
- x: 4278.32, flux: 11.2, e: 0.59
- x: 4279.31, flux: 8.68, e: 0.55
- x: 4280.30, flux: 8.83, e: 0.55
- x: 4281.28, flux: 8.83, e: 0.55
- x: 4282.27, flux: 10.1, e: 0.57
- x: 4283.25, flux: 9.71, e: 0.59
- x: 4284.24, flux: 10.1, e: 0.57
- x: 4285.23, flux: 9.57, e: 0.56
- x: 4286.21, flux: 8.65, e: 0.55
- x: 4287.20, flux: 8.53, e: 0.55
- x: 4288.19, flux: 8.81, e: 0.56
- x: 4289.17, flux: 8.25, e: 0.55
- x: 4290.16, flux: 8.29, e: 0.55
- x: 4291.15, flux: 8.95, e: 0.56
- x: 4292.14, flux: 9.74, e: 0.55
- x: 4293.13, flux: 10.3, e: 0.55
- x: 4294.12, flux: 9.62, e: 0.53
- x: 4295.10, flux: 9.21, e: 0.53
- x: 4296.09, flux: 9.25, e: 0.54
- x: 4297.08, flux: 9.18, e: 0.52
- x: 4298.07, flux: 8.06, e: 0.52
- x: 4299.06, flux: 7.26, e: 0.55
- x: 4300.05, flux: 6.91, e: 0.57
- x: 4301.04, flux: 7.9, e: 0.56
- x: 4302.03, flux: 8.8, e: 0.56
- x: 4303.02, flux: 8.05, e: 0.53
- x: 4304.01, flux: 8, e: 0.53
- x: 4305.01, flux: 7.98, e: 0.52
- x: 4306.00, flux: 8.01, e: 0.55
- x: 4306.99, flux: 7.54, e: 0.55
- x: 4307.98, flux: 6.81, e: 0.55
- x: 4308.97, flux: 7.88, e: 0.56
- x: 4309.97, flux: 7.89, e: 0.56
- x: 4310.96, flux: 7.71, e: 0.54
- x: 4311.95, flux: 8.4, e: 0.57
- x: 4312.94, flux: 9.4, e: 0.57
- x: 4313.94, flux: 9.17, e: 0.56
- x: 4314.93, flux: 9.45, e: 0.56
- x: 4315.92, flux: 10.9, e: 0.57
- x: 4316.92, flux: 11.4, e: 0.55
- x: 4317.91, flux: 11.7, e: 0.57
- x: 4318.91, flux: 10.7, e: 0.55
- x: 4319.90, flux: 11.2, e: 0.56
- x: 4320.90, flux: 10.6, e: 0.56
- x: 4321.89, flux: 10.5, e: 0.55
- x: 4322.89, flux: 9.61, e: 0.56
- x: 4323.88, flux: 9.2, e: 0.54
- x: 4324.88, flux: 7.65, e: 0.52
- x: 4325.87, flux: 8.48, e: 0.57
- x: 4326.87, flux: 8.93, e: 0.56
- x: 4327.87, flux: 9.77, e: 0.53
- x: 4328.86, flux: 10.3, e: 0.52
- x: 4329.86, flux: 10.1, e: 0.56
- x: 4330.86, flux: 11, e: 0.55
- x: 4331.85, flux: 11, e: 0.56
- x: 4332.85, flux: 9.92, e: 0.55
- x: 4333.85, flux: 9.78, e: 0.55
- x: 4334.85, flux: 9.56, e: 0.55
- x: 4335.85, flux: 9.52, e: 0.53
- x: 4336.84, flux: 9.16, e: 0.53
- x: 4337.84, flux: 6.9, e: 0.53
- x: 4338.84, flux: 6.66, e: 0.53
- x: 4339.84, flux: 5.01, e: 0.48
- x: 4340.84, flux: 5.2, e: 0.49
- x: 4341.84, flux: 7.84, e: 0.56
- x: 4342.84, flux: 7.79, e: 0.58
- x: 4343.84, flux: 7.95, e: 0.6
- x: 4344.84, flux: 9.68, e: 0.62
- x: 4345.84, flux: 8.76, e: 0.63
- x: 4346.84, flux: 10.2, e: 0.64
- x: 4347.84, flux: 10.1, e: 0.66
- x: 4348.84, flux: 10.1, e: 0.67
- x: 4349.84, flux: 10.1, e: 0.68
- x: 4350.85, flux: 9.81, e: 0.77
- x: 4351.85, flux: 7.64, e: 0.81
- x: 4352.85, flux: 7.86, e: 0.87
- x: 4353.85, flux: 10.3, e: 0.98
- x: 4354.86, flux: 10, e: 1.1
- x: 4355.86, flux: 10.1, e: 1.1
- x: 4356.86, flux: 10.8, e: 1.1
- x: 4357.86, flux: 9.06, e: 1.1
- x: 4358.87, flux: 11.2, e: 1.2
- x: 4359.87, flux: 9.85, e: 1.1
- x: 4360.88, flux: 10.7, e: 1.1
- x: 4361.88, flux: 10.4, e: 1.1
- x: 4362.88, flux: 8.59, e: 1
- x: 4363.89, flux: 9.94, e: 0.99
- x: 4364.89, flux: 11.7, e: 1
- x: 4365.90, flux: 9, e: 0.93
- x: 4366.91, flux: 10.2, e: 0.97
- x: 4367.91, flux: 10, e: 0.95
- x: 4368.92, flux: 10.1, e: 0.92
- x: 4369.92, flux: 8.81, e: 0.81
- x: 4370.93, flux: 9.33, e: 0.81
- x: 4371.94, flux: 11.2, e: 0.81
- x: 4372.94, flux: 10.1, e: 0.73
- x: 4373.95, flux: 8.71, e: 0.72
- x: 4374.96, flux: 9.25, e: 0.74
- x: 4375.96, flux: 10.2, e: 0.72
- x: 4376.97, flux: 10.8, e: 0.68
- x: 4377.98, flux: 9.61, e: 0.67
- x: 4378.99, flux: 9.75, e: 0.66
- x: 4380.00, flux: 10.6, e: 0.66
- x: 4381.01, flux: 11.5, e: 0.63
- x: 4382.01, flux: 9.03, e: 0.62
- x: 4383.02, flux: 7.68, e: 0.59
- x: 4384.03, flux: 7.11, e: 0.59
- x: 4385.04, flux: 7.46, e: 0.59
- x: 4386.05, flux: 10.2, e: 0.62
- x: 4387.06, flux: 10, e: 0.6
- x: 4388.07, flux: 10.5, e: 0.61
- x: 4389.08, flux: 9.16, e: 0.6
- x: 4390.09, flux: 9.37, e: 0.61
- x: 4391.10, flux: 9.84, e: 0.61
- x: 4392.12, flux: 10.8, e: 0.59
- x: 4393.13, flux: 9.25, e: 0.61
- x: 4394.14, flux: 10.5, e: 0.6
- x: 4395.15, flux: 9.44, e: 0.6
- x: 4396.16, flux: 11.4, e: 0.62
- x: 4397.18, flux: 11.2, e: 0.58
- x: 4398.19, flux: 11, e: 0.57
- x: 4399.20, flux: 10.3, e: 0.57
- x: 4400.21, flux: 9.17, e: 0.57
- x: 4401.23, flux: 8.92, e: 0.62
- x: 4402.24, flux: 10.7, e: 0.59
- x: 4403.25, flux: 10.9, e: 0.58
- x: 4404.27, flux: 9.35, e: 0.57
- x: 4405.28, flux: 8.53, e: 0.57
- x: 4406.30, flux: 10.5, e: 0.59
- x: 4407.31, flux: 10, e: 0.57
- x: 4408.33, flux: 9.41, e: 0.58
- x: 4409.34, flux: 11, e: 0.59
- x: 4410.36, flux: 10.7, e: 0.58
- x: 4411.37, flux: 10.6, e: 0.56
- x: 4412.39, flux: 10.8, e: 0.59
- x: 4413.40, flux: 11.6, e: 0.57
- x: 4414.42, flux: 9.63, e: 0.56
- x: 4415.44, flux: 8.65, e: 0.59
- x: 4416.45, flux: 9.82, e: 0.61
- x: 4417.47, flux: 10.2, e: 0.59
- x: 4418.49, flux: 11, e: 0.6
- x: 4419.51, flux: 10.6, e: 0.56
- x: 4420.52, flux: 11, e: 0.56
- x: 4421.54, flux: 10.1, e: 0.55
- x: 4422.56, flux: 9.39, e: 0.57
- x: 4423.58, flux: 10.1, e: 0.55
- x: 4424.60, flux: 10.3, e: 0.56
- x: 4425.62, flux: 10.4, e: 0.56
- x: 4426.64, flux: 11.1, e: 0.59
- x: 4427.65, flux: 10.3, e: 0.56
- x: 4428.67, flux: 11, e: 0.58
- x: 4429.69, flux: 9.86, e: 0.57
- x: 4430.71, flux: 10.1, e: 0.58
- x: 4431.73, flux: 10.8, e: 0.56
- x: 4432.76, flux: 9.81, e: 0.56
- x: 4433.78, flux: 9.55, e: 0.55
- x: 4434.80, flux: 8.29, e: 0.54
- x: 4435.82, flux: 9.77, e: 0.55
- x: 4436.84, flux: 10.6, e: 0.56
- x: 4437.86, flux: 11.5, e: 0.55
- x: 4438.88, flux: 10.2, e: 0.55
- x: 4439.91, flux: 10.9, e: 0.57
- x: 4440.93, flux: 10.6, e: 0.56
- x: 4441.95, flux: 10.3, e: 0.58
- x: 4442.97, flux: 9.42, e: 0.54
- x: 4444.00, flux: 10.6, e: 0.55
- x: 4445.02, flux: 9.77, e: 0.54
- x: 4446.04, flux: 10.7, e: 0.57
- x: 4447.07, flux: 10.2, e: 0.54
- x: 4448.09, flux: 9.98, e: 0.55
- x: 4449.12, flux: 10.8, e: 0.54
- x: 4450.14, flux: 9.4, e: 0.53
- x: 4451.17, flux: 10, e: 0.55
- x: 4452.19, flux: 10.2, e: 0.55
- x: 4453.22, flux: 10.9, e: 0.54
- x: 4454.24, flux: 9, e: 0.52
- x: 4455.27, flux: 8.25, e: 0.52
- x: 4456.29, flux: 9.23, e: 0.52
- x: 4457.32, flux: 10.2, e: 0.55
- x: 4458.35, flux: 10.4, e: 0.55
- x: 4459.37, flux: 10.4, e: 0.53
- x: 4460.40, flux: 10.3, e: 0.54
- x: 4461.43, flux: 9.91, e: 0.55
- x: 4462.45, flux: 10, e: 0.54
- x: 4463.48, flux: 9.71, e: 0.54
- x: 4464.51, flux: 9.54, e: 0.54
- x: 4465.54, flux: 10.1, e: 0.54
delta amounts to 4324.88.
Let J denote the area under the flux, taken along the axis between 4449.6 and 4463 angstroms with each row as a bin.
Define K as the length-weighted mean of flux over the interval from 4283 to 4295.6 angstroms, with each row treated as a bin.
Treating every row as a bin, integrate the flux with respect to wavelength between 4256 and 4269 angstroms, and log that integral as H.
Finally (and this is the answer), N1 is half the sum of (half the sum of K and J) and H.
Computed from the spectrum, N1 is 99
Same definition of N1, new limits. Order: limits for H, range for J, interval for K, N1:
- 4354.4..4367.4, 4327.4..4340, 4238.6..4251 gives 97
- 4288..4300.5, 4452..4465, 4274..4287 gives 89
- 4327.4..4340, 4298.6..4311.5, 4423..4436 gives 86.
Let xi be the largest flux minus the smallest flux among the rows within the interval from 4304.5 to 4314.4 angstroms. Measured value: 2.6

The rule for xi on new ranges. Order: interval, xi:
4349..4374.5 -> 4.1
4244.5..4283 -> 3.4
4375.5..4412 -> 4.4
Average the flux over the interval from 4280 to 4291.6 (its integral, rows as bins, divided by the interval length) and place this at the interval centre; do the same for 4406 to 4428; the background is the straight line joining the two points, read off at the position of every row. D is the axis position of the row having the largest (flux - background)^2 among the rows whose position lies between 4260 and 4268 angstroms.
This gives 4263.57 angstroms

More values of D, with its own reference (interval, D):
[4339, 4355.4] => 4339.84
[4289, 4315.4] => 4307.98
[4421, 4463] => 4455.27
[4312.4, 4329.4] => 4317.91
